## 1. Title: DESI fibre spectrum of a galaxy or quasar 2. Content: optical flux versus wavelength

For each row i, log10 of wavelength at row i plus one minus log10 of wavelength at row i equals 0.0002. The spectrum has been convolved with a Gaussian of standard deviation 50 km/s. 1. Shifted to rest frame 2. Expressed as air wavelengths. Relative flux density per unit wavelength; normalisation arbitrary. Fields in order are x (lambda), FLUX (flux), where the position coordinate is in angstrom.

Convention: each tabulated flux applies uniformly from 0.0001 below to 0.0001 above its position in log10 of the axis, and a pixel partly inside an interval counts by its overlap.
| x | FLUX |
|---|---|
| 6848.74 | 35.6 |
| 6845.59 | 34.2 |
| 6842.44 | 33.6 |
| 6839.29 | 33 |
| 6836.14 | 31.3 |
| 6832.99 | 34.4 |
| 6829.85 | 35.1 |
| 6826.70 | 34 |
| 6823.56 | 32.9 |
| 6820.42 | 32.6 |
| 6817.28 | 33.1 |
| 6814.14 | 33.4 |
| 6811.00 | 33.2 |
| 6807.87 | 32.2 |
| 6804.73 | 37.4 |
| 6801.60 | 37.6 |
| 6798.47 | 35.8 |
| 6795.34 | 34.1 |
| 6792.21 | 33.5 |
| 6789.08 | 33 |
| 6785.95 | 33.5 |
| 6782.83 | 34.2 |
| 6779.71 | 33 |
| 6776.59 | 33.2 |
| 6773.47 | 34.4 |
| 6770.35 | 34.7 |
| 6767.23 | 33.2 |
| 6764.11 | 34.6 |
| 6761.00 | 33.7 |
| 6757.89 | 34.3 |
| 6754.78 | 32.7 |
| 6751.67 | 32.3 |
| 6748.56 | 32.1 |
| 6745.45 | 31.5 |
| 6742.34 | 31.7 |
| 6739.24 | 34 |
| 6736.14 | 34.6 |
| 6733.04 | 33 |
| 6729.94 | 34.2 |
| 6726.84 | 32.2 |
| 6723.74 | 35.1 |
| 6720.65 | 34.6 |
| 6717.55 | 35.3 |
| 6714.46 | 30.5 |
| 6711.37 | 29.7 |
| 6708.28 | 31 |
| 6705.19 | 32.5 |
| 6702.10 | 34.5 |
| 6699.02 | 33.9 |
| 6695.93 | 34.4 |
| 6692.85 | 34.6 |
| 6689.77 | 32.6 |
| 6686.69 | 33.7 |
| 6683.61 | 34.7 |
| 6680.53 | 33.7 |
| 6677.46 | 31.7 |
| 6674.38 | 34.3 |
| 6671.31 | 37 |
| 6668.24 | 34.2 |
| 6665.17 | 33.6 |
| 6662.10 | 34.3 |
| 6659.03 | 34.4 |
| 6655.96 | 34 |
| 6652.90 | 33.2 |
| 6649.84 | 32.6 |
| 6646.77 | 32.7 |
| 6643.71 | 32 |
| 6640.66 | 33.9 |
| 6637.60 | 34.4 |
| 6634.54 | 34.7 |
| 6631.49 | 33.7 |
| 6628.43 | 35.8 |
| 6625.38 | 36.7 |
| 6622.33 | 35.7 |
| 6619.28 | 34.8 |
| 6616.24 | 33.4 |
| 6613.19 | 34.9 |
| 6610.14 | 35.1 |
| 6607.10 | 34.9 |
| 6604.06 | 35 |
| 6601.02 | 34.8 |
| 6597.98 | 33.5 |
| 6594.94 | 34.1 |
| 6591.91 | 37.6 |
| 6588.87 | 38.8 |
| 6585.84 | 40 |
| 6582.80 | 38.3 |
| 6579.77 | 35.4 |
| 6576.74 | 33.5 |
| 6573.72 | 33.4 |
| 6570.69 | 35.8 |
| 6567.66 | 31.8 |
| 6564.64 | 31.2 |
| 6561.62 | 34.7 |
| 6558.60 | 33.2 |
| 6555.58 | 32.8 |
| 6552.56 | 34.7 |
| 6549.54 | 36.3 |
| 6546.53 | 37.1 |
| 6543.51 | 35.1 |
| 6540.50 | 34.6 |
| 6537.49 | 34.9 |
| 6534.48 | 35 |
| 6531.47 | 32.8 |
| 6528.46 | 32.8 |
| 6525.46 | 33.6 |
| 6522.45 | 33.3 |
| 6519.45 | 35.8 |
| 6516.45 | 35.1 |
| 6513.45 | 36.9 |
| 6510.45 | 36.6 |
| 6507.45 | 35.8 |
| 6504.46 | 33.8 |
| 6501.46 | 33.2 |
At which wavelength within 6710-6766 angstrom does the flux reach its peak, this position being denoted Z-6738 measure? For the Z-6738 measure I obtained 6717.55 angstrom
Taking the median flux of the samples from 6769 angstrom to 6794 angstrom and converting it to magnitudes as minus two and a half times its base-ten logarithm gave -3.81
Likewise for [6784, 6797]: -3.81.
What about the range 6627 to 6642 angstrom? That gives -3.84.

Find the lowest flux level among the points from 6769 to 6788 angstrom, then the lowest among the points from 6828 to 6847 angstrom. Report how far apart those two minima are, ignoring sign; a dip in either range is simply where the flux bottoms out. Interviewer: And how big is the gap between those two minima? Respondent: 1.7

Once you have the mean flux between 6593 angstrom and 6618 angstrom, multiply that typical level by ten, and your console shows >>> 345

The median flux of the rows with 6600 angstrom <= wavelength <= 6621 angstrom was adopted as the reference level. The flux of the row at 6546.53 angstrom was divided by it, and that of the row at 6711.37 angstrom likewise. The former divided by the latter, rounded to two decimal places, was 1.25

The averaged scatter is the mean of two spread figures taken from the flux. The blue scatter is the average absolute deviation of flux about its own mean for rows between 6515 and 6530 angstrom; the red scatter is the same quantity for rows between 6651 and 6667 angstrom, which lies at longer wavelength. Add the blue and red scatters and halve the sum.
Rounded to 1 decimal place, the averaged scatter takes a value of 0.7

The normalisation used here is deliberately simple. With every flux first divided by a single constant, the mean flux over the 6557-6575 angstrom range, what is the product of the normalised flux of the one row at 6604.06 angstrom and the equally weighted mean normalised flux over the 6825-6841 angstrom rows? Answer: 1.06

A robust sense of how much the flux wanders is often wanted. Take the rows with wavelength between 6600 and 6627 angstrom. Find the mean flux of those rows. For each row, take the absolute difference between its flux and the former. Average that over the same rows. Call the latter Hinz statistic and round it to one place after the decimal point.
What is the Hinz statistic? 0.5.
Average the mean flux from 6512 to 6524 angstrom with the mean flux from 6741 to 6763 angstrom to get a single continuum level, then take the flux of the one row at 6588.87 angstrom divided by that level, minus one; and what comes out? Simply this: 0.14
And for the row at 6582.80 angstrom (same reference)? 0.13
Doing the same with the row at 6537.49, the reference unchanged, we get 0.03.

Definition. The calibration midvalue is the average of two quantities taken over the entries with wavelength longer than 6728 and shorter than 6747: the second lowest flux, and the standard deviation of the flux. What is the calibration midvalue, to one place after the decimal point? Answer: 16.5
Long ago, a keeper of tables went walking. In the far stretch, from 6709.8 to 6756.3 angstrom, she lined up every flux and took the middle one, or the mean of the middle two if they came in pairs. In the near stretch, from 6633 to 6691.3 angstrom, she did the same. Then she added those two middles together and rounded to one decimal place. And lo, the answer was 66.6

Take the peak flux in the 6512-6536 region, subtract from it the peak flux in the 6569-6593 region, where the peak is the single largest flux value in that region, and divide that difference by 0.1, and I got -31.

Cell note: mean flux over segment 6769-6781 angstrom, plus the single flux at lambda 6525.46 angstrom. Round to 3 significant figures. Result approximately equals 67.4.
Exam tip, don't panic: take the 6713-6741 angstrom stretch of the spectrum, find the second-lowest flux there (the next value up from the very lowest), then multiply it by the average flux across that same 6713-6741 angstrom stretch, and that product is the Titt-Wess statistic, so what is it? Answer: 1086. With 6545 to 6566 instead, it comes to 1125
